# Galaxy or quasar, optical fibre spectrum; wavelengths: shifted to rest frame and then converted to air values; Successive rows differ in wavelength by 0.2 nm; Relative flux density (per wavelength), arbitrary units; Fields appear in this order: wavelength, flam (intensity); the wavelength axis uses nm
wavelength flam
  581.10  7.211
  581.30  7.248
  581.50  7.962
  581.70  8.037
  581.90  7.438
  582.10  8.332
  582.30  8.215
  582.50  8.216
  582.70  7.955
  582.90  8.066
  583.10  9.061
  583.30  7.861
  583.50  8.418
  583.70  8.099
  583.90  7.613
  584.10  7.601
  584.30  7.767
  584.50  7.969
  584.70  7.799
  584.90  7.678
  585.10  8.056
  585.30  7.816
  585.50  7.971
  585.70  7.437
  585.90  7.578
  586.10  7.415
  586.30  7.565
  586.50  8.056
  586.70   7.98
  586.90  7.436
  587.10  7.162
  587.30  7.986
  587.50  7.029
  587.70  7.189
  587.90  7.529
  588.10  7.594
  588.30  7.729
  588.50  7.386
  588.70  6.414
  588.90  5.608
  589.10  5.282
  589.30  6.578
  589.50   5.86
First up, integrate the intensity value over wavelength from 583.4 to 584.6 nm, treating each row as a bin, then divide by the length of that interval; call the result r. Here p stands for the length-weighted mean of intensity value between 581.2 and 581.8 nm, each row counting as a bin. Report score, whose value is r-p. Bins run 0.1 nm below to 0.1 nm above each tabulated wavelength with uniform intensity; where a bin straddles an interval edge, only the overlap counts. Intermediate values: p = 7.75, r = 7.91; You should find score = 0.2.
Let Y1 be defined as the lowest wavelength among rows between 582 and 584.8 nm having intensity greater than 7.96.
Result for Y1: 582.10 nm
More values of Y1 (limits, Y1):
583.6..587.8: 583.70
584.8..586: 585.10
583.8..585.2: 584.50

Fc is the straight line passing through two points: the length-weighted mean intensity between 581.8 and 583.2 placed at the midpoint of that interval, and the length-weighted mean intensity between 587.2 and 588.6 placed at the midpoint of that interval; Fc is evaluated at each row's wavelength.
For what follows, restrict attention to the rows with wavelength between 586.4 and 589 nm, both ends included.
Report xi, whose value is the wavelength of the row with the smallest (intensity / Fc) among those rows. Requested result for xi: 588.90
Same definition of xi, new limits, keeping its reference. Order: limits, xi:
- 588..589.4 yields 589.10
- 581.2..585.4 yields 581.30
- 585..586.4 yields 585.70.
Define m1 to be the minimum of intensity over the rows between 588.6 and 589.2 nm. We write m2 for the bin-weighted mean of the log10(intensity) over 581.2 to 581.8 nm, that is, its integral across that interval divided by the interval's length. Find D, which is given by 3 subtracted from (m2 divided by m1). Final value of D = -2.83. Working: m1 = 5.282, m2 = 0.889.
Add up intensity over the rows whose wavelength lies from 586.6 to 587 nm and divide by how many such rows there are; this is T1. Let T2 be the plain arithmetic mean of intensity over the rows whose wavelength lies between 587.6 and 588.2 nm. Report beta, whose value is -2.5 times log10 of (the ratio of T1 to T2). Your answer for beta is -0.04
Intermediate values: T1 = 7.71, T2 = 7.44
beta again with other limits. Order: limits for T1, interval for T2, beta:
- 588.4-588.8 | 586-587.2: 0.11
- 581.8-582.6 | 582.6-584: 0.01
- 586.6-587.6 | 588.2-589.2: -0.16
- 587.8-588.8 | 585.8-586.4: 0.03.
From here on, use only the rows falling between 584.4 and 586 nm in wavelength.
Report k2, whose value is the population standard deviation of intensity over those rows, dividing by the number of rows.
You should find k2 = 0.20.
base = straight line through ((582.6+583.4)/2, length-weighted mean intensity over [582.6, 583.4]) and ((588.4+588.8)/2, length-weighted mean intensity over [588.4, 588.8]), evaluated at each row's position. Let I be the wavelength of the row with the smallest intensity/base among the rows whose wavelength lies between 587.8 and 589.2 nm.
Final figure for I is 589.10 nm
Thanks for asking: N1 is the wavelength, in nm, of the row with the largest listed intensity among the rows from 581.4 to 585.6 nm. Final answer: 583.10 nm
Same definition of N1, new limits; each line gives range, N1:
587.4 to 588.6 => 588.30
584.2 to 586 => 585.10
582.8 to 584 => 583.10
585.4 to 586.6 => 586.50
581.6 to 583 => 582.10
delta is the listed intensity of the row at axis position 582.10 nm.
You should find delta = 8.332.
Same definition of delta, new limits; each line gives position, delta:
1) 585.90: 7.578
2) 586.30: 7.565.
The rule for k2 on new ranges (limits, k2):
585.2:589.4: 0.73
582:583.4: 0.37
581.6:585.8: 0.36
